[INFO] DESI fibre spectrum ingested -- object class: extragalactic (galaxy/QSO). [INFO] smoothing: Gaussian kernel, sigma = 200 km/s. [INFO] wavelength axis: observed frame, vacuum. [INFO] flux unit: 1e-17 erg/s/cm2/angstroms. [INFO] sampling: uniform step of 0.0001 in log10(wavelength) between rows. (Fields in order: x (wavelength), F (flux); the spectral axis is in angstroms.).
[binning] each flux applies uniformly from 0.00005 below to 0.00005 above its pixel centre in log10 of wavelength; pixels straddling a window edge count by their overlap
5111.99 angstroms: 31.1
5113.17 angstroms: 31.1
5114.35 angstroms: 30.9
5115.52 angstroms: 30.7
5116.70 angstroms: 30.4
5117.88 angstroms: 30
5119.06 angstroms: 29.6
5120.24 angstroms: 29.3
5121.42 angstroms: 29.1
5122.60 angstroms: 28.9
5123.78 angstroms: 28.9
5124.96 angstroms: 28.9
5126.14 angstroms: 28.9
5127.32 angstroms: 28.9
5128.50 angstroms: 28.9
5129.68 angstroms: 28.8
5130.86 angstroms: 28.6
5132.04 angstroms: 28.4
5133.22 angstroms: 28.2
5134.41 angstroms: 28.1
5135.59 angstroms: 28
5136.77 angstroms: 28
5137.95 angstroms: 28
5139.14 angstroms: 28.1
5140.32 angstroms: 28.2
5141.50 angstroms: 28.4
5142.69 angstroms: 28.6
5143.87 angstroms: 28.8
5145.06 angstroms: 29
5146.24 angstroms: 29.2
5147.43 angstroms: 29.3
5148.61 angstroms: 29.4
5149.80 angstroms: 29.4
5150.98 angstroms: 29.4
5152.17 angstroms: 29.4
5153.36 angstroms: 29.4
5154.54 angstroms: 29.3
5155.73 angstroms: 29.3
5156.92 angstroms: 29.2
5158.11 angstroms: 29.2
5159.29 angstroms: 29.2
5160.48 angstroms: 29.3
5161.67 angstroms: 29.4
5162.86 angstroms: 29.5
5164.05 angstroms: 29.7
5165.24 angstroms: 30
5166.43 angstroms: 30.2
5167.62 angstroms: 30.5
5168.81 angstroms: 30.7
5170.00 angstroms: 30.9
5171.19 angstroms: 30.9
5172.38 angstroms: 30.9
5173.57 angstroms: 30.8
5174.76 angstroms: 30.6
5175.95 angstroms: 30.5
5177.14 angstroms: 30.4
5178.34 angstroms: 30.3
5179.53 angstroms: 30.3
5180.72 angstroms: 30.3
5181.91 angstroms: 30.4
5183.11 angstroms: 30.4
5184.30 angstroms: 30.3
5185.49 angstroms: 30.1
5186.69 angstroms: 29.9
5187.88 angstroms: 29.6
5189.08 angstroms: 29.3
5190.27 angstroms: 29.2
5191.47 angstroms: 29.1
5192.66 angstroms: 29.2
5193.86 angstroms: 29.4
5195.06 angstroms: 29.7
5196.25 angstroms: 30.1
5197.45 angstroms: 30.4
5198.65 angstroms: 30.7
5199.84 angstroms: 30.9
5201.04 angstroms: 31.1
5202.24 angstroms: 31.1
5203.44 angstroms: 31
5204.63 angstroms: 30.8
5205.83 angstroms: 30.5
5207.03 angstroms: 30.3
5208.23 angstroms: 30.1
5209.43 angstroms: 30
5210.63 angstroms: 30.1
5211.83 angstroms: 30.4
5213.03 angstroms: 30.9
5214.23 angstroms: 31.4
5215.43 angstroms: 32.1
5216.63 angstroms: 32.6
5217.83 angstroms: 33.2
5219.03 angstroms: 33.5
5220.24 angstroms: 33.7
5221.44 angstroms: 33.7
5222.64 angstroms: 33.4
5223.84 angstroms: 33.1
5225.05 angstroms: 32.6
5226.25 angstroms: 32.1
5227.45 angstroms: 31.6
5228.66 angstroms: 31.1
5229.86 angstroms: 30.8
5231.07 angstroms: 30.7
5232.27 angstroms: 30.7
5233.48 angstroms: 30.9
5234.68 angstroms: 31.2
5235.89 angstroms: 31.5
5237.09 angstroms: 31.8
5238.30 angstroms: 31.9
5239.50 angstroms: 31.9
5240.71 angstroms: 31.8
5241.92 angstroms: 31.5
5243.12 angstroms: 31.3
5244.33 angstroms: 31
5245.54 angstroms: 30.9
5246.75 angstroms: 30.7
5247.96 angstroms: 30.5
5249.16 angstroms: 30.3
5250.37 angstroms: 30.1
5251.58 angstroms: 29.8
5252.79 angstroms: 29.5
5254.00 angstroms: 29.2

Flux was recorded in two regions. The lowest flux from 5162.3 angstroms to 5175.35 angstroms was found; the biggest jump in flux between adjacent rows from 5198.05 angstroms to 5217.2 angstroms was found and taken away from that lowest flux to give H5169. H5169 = 28.8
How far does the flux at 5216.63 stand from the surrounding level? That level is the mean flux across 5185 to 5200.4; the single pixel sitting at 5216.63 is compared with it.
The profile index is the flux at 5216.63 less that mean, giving 2.8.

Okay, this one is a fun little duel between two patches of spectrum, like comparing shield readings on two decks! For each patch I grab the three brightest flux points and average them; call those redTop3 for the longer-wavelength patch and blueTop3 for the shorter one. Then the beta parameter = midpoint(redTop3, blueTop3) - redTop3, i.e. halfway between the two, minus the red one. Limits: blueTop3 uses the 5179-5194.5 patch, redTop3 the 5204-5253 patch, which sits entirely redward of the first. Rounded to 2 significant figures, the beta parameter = -1.6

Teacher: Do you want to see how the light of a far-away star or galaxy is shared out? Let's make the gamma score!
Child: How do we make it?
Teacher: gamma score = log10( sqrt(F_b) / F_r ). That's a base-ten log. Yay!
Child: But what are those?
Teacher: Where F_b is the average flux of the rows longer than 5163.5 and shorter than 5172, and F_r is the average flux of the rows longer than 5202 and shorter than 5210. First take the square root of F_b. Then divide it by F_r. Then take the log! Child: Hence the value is -0.743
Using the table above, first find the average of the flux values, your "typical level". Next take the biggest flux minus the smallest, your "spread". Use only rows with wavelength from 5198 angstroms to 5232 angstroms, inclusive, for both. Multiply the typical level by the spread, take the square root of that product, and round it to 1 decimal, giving 10.8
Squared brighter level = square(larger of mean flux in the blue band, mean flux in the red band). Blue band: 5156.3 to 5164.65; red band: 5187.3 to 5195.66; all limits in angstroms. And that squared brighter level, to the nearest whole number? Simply 862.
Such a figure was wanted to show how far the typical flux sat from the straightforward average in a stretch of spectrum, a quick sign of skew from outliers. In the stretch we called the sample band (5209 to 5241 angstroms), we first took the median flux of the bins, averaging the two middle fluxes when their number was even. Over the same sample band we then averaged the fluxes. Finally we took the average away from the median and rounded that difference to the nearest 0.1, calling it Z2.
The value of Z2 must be 0.0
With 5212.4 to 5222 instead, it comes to 0.3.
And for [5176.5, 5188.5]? 0.1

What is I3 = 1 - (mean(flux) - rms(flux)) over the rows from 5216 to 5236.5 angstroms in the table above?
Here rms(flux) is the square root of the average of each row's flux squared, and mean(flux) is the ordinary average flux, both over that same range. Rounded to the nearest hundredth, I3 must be 1.02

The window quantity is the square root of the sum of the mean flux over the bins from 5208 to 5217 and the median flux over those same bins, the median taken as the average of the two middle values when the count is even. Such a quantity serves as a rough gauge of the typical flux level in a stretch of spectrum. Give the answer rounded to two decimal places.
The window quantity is 7.85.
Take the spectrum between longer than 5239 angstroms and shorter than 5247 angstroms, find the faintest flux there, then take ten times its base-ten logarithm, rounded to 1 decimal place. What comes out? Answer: 14.9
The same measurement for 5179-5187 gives 14.8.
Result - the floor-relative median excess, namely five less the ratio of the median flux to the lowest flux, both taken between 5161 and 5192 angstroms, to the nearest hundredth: 3.96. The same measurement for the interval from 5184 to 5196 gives 3.99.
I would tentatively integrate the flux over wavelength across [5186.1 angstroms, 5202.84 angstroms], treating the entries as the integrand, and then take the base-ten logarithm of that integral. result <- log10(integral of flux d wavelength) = 2.70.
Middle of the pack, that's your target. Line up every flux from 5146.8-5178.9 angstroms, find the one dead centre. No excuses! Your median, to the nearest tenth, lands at 29.5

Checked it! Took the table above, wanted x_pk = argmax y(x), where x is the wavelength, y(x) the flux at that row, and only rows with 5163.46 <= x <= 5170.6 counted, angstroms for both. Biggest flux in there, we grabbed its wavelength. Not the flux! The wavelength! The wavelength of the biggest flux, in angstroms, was 5170.00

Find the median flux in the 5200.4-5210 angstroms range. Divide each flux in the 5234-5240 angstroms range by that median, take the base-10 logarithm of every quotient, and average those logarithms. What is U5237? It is 0.014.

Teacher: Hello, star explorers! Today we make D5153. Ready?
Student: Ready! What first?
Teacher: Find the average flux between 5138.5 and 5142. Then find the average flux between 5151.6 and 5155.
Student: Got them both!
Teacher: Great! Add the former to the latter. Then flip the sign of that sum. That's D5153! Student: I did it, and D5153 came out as -57.6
